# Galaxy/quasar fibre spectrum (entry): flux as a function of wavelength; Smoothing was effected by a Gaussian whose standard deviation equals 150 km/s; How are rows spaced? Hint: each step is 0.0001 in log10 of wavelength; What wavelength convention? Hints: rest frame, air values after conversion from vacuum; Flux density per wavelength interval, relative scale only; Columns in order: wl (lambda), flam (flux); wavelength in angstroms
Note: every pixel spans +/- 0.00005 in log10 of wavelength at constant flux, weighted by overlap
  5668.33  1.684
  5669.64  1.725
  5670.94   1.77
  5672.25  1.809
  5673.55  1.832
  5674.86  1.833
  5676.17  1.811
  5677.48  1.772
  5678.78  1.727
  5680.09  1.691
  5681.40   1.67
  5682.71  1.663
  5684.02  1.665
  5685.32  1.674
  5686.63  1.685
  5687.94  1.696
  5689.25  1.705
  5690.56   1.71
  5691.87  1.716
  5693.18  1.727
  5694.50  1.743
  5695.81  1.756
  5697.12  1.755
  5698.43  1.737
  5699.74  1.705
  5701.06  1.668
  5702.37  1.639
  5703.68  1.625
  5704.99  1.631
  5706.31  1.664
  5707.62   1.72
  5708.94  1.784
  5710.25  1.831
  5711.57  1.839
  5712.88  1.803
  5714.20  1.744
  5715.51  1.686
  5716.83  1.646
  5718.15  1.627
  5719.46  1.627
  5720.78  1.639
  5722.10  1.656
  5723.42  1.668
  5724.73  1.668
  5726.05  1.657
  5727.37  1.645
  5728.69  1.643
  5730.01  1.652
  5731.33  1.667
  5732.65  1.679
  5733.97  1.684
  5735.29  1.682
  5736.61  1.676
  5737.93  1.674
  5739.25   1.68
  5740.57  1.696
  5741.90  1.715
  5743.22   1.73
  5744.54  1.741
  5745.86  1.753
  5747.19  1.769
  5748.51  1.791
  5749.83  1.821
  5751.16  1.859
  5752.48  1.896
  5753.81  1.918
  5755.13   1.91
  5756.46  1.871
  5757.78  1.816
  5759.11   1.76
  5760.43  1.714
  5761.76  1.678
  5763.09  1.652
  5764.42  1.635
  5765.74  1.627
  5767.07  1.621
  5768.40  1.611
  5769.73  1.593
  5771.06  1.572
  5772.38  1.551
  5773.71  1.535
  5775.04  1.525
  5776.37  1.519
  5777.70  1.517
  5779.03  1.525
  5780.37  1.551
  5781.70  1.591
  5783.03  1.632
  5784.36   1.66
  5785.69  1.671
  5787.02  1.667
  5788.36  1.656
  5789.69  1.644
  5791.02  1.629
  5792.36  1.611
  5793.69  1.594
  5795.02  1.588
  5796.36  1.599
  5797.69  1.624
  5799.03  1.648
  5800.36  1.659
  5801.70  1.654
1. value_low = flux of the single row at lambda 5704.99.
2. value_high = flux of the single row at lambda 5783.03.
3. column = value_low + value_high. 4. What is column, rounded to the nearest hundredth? 3.26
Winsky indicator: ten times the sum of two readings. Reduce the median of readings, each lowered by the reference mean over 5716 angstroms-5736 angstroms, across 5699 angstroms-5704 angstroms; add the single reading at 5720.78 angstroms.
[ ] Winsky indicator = 16.37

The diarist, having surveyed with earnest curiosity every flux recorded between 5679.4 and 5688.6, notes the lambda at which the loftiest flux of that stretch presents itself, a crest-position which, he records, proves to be 5687.94 angstroms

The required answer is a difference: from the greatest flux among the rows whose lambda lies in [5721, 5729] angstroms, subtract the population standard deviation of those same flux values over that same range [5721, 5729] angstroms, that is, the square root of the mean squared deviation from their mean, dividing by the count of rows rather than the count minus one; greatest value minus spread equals 1.66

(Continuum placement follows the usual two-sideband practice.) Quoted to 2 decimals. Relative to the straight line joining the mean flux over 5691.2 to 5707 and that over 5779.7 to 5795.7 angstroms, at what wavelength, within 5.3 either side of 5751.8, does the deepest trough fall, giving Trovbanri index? 5747.19 angstroms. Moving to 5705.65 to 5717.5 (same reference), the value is 5716.83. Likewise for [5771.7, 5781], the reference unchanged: 5777.70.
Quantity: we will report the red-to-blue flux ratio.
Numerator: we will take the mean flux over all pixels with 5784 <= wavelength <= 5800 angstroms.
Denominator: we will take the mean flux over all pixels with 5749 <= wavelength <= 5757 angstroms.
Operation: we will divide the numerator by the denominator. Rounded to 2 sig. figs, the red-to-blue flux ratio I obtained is 0.87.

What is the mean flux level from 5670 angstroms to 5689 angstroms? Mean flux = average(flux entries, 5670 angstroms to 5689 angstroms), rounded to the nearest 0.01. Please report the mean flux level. 1.74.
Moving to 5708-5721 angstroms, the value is 1.72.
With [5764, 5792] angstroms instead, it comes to 1.60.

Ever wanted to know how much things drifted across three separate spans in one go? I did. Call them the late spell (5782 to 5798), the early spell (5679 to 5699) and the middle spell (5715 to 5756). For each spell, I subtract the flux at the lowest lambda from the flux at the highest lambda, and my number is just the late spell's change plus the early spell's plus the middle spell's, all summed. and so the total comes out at 0.3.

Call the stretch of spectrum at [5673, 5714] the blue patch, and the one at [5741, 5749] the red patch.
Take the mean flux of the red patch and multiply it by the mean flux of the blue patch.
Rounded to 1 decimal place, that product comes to 3.0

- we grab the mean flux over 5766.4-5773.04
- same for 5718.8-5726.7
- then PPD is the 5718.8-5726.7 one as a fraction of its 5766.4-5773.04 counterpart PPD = 1.04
